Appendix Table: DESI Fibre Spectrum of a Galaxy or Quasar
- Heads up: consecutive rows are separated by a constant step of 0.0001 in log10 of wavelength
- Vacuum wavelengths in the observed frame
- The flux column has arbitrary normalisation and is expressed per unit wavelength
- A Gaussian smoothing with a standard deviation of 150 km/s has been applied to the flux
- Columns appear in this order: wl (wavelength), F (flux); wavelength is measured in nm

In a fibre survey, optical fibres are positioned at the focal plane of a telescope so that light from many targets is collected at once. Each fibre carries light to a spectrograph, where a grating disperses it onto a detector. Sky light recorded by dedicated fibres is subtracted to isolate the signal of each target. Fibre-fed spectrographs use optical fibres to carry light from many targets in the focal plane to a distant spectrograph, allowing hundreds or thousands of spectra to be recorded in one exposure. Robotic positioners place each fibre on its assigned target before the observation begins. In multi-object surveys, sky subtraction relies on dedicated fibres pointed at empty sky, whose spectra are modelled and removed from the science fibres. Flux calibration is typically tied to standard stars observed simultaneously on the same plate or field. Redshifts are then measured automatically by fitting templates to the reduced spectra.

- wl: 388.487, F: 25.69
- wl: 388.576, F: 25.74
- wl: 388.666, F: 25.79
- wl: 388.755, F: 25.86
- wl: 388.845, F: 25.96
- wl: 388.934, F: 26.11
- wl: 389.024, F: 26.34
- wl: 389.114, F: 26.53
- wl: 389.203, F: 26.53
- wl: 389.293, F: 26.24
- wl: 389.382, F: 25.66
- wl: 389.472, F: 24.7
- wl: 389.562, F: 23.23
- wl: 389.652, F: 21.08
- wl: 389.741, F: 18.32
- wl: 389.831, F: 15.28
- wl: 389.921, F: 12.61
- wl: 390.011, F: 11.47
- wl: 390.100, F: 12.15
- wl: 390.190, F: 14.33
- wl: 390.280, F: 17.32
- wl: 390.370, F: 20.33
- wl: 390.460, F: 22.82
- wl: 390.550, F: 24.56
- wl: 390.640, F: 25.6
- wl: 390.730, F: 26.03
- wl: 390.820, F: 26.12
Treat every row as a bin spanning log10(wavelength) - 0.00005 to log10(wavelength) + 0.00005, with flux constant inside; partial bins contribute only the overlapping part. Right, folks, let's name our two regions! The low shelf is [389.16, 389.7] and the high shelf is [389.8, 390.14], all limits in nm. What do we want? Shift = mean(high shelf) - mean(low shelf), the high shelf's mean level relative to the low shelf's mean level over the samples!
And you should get -12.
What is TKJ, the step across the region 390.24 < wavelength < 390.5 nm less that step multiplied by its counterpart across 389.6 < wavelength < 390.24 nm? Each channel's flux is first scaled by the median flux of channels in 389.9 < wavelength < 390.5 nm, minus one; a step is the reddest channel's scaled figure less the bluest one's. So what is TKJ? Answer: 0.6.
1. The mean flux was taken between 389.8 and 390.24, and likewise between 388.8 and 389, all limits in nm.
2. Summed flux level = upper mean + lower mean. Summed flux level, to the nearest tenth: 39.2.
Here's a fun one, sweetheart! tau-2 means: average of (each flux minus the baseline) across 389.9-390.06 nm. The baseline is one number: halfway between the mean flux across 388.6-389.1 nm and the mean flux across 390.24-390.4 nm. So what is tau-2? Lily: -10.4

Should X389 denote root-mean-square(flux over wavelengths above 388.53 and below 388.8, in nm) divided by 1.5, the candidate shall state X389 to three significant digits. 17.2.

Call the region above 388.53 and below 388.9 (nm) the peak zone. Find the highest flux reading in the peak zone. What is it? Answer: 25.96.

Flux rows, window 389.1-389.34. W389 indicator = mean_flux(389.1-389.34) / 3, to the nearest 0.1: 8.8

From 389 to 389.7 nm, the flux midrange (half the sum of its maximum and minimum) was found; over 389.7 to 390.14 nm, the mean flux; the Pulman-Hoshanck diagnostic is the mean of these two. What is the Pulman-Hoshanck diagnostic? 18.9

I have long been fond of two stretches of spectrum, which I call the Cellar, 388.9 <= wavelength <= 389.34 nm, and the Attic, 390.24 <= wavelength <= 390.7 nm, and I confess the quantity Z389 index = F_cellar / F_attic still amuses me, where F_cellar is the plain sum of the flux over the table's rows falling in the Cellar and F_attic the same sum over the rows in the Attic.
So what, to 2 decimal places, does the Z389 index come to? 1.19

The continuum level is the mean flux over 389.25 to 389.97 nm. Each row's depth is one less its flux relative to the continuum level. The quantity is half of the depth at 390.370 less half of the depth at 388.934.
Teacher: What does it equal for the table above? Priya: 0.14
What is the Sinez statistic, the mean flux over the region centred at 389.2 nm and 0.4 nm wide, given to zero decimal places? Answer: 26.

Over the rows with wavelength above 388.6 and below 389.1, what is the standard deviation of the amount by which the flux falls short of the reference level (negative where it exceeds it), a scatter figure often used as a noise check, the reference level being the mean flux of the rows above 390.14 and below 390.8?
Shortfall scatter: 0.2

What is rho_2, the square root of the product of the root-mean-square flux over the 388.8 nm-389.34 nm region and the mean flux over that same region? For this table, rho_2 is 26.3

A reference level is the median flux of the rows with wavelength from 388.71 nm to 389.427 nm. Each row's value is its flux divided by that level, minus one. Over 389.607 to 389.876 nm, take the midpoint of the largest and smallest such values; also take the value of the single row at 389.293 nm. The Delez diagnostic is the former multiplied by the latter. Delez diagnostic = -0.0008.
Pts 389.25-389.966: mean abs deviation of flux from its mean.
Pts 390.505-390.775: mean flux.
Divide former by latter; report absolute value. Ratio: 0.16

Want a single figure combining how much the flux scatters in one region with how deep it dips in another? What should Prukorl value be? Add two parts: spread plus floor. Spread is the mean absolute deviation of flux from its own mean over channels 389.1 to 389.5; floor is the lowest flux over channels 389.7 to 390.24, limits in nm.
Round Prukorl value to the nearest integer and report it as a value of 12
